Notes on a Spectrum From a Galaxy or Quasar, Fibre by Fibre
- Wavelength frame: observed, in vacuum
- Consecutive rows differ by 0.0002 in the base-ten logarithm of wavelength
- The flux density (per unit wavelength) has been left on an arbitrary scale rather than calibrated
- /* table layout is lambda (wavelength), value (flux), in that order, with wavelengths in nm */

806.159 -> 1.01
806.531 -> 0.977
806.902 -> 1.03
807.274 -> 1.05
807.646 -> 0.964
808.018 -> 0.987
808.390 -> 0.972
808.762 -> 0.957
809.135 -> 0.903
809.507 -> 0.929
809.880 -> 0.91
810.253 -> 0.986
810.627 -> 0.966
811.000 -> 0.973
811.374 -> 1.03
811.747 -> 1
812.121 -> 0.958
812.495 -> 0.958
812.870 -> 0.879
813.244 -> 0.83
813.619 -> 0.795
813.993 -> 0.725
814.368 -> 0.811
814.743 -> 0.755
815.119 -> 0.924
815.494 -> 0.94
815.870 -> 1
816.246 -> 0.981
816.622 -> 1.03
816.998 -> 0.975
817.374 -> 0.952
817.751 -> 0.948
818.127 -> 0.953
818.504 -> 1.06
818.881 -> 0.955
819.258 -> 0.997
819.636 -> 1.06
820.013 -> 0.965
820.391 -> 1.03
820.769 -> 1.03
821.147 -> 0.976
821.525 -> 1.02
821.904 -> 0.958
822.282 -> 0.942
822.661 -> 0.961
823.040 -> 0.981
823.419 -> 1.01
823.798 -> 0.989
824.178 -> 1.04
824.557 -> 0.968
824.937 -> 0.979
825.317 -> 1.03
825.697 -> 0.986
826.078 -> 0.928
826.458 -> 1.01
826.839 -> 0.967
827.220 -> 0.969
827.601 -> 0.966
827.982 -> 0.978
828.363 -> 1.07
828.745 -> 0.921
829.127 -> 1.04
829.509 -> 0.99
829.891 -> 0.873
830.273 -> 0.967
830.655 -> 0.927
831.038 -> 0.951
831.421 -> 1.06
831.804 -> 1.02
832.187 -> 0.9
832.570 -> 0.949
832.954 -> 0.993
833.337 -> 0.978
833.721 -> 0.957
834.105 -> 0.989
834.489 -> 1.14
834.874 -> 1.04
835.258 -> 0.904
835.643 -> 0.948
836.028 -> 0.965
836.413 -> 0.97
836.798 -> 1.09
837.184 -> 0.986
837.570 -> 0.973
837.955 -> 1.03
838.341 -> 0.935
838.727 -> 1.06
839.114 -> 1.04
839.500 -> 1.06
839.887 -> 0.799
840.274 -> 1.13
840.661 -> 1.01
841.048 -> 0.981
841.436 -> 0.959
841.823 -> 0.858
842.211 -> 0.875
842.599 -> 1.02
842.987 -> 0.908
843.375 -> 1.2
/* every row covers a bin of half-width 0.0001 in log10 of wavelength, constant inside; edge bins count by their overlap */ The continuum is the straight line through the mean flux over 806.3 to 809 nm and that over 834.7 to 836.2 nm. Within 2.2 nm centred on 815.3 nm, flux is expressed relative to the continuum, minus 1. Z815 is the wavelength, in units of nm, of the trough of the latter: 814.743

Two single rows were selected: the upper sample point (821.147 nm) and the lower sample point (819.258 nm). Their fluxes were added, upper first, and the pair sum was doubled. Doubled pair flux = 3.95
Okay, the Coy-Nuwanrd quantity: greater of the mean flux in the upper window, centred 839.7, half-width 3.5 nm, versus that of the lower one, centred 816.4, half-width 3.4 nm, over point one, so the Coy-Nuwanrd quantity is 9.8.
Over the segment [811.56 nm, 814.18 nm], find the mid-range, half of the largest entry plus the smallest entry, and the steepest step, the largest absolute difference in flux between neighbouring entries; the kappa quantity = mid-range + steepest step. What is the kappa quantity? 0.94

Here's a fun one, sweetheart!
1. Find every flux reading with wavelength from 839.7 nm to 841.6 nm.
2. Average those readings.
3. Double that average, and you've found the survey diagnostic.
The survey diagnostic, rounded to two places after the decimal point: 1.95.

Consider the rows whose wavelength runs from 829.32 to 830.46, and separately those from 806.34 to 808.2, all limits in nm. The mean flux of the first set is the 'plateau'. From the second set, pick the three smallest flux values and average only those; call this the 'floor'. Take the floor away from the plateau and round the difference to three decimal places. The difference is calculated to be -0.033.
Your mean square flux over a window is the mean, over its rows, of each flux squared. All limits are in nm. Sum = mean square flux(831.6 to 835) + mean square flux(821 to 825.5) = 1.97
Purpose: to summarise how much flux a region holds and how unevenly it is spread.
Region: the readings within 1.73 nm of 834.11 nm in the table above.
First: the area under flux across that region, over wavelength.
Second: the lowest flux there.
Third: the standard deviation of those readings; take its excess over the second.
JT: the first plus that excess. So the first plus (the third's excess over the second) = 2.58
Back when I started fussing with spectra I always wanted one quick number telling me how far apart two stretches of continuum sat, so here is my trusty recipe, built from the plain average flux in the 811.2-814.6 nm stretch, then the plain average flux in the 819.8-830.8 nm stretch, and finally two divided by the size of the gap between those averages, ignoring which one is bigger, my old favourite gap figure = 21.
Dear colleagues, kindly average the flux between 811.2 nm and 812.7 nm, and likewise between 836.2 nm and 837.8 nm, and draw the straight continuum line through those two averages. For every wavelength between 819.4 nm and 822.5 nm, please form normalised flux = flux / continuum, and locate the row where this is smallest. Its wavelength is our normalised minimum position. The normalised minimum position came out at 822.282 nm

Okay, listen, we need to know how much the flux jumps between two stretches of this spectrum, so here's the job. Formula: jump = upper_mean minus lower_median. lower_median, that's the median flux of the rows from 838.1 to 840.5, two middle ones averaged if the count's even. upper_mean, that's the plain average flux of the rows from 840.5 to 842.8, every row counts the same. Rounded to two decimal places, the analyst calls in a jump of -0.10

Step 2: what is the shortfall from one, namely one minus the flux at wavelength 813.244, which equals 0.17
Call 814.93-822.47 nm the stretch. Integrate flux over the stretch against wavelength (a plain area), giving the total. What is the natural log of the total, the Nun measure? 2.0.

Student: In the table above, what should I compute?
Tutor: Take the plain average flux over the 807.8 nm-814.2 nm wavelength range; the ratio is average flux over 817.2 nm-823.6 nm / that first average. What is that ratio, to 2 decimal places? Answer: 1.07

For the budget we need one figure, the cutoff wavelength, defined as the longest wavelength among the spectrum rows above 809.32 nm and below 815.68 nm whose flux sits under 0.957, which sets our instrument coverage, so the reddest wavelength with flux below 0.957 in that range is 815.494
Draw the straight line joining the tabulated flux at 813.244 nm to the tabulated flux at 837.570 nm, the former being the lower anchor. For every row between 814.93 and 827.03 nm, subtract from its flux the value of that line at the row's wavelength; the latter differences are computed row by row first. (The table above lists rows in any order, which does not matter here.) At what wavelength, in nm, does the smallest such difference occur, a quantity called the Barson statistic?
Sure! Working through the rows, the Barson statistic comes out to 826.078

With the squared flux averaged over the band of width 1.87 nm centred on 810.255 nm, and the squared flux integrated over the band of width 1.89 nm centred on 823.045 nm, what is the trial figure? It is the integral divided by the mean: 1.99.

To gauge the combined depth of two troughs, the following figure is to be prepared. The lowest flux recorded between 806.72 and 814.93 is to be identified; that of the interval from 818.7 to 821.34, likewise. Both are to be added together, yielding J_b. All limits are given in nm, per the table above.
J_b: 1.68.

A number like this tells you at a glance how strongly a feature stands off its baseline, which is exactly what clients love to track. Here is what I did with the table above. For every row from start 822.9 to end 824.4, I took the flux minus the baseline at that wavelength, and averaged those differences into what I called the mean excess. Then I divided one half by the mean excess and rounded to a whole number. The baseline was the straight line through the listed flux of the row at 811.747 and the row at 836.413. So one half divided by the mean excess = 26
